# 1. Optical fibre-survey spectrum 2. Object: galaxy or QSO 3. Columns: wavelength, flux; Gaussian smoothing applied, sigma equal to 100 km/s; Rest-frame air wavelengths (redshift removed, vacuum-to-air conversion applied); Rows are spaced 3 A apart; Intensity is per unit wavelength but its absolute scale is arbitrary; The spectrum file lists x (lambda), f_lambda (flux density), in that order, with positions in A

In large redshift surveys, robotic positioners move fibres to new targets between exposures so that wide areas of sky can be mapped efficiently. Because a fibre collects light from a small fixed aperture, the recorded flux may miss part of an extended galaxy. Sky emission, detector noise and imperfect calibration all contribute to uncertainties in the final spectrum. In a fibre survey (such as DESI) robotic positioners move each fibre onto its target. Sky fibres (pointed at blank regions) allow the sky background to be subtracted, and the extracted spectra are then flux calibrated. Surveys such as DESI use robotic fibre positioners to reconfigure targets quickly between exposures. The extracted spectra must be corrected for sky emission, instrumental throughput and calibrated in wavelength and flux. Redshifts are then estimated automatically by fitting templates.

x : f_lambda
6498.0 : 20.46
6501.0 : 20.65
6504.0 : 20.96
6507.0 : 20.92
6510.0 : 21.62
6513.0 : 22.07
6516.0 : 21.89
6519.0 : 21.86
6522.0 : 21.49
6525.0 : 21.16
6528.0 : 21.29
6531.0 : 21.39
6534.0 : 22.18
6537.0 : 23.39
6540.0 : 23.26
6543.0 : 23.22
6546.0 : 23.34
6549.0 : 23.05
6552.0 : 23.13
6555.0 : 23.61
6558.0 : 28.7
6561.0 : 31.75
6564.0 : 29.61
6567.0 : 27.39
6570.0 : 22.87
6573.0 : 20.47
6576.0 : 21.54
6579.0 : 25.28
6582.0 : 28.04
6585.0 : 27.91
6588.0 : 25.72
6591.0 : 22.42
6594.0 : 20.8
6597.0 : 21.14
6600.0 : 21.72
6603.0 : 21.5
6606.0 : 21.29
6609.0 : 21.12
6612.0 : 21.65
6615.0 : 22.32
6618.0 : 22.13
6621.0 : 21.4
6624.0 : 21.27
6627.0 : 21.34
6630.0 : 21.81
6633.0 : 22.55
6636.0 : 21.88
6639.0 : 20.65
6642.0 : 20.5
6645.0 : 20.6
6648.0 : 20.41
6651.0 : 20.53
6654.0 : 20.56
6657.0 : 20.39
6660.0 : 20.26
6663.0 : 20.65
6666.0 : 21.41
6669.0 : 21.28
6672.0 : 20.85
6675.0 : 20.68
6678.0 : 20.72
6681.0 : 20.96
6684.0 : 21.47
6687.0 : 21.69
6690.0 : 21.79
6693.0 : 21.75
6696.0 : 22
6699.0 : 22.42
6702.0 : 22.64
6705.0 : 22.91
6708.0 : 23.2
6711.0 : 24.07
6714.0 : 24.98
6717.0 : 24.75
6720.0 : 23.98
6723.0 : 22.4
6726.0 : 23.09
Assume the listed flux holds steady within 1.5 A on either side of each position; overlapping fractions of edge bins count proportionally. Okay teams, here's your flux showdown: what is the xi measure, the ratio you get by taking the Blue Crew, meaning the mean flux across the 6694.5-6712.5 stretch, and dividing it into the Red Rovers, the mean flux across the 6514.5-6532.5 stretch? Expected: 0.94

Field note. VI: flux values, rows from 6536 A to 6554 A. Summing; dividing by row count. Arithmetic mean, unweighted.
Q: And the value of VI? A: 23.2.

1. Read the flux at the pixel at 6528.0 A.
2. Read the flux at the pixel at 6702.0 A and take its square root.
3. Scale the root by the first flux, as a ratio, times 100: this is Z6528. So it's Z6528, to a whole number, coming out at 22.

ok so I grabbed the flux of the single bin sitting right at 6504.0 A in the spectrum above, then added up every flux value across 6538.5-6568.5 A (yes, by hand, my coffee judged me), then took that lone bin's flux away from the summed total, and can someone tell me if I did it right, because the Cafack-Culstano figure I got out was 236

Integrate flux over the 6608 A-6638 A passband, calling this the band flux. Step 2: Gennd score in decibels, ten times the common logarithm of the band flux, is 28.1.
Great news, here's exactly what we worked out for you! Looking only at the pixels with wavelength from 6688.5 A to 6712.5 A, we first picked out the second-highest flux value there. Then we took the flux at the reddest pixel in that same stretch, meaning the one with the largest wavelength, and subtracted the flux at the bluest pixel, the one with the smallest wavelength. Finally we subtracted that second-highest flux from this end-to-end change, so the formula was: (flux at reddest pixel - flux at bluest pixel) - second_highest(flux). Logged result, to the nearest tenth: -20.9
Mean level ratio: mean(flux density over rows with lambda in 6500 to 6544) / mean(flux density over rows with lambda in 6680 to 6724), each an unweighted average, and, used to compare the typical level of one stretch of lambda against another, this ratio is 0.96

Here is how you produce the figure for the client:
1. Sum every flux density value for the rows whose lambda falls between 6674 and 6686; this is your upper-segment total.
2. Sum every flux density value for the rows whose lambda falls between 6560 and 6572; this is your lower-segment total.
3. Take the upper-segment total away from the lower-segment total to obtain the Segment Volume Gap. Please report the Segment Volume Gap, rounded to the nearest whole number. 28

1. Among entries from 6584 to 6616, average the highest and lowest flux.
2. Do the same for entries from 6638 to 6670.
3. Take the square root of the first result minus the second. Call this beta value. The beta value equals 1.9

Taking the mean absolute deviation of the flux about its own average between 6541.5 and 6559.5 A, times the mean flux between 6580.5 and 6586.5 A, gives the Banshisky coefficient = 42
